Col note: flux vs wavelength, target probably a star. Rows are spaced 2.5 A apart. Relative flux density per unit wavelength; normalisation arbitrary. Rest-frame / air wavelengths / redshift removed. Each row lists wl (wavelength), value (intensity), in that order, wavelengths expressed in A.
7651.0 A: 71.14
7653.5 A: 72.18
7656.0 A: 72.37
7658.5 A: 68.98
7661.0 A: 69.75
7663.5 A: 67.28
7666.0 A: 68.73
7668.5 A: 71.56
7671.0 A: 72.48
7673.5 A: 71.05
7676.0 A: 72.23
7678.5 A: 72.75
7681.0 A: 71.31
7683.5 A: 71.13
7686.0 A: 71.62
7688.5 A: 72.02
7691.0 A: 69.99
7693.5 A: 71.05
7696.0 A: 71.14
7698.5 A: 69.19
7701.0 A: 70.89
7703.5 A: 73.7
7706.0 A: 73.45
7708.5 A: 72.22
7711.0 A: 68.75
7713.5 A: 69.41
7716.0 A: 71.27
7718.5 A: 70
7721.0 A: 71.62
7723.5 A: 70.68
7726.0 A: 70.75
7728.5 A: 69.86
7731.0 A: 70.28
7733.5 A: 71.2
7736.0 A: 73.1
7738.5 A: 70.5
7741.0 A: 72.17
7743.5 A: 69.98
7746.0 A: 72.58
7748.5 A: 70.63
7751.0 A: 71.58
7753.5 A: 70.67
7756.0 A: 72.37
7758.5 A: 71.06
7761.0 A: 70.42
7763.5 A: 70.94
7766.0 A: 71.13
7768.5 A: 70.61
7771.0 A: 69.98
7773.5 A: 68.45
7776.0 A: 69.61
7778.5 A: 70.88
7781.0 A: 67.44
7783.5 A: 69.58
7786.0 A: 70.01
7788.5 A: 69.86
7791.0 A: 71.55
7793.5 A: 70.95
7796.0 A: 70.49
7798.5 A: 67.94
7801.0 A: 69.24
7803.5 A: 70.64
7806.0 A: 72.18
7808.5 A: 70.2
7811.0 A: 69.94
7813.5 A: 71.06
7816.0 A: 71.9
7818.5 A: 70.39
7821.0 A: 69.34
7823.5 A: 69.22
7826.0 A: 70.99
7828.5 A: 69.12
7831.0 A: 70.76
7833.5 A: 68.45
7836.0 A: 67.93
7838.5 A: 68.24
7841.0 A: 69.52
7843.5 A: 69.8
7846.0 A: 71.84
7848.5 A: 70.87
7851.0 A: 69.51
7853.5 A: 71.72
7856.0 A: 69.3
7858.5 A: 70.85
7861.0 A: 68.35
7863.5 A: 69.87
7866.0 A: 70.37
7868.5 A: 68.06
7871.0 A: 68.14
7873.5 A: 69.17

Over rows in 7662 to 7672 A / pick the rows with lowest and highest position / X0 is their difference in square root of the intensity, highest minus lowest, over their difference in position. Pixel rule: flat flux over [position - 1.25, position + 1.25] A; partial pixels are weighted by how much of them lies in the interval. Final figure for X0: 0.041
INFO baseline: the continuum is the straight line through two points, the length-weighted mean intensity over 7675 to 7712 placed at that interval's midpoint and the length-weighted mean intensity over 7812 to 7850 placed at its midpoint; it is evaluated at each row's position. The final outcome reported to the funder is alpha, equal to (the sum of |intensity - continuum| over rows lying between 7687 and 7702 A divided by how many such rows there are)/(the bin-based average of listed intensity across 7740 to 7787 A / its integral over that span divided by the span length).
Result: 0.013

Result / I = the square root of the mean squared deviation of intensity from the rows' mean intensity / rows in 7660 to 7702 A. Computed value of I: 1.39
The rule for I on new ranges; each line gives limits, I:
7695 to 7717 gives 1.69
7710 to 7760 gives 1.07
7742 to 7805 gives 1.19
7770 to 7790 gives 0.99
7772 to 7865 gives 1.20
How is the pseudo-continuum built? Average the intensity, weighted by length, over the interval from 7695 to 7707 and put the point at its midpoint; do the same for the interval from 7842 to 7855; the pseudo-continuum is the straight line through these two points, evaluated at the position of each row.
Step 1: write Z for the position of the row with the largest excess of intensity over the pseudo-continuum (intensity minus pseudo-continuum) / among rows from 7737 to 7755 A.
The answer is 7746.0 A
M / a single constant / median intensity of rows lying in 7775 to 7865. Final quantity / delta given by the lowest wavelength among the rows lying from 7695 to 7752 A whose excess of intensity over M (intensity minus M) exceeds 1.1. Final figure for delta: 7696.0 A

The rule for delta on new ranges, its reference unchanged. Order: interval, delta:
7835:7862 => 7846.0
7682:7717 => 7683.5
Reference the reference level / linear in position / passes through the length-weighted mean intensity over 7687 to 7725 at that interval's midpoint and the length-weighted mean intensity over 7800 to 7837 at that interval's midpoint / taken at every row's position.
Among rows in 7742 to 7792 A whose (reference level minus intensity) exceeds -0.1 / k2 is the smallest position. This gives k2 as 7743.5 A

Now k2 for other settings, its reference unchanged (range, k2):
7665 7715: 7666.0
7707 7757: 7711.0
